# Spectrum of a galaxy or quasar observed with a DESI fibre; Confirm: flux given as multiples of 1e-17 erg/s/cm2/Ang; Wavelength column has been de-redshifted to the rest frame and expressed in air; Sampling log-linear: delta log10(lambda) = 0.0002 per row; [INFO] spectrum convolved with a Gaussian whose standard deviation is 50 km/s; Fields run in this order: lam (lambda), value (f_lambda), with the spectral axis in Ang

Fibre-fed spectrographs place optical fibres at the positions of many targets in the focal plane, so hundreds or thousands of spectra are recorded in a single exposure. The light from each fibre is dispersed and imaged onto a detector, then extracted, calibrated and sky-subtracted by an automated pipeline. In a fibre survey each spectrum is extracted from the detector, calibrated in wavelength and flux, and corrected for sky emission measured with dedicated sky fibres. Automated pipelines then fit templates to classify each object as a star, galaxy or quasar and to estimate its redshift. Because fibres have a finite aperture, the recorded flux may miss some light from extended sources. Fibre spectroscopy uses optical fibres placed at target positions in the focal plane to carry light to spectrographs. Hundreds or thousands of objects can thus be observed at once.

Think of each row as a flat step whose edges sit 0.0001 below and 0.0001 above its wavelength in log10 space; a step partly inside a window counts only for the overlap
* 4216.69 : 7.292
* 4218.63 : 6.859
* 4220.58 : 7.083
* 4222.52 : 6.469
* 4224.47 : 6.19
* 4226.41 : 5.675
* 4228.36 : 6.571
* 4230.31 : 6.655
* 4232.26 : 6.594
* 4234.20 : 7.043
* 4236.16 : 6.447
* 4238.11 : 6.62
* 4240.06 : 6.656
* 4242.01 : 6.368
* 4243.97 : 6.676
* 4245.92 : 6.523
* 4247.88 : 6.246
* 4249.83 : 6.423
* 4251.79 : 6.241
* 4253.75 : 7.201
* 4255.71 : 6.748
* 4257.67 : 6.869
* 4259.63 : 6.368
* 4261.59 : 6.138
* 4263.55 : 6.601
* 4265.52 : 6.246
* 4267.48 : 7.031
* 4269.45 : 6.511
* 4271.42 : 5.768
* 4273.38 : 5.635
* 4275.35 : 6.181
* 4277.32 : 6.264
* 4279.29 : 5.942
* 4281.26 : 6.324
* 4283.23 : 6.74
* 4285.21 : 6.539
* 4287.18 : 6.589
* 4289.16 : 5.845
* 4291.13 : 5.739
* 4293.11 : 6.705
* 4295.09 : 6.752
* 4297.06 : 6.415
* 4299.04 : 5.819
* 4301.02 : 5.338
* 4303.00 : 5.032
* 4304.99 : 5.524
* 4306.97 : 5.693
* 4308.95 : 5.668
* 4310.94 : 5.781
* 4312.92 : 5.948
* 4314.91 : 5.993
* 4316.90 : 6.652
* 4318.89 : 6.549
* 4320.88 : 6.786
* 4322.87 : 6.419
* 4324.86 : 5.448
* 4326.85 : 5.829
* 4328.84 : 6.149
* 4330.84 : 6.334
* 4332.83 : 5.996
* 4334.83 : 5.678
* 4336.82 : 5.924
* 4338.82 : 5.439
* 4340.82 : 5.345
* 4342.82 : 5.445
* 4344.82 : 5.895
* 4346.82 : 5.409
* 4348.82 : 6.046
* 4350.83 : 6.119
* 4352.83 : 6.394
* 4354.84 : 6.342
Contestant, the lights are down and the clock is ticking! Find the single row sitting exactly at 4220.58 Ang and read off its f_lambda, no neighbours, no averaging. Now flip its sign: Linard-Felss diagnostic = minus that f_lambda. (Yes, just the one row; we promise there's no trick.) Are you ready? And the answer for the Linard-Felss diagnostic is -7.08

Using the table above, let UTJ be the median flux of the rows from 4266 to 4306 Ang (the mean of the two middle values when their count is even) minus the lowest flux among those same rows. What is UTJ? 1.19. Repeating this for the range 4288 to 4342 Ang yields 0.81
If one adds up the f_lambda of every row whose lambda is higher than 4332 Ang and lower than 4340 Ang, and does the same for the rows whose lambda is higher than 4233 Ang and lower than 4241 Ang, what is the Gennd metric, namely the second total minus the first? 3.7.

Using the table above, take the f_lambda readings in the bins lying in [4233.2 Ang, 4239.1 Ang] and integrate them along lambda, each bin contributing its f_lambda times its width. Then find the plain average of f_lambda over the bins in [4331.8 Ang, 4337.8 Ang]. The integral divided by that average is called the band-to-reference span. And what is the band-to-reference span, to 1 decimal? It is 6.7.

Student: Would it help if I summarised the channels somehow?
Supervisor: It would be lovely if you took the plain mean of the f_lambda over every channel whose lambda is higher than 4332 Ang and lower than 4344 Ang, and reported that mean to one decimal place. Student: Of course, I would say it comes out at 5.6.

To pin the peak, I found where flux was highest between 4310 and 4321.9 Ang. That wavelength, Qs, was 4320.88 Ang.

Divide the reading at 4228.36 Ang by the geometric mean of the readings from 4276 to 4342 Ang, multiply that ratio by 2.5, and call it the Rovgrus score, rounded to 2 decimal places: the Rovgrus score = 2.73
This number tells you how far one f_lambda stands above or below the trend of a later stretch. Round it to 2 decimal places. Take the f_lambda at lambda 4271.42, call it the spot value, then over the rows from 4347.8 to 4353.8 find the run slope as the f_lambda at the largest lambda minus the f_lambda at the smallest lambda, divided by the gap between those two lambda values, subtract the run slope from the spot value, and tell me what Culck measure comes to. 5.68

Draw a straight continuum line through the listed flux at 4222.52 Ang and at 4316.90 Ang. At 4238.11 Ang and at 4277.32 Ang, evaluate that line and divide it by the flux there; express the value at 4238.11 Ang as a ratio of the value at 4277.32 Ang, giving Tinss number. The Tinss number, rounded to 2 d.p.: 0.94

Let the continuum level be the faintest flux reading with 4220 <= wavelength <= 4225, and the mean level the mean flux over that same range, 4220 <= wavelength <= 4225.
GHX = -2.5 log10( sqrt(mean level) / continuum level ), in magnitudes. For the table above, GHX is 0.96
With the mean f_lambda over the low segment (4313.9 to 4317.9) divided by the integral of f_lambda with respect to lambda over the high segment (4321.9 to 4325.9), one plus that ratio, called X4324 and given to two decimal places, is 1.27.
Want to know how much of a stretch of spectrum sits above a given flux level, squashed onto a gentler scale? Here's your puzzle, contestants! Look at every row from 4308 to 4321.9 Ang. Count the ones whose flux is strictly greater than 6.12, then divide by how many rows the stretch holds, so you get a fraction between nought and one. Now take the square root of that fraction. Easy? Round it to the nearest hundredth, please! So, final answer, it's 0.65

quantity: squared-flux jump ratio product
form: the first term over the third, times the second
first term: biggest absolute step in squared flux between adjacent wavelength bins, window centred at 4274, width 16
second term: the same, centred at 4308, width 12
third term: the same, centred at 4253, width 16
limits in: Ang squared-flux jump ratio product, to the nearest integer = 4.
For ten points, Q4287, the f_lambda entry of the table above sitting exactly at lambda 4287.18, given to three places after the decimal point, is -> 6.589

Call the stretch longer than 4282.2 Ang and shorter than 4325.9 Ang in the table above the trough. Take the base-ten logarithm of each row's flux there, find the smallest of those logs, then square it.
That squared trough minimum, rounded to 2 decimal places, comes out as 0.49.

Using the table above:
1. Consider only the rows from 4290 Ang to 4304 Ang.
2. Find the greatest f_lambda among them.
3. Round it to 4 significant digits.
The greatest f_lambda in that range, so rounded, 6.752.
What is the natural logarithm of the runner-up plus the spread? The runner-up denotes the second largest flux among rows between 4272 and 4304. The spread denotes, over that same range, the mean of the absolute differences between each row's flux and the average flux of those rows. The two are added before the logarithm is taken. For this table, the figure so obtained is 1.97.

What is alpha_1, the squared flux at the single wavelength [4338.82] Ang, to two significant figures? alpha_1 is 30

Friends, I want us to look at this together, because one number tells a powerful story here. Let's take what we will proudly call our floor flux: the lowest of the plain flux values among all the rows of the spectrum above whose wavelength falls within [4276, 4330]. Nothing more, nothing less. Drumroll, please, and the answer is 5.032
